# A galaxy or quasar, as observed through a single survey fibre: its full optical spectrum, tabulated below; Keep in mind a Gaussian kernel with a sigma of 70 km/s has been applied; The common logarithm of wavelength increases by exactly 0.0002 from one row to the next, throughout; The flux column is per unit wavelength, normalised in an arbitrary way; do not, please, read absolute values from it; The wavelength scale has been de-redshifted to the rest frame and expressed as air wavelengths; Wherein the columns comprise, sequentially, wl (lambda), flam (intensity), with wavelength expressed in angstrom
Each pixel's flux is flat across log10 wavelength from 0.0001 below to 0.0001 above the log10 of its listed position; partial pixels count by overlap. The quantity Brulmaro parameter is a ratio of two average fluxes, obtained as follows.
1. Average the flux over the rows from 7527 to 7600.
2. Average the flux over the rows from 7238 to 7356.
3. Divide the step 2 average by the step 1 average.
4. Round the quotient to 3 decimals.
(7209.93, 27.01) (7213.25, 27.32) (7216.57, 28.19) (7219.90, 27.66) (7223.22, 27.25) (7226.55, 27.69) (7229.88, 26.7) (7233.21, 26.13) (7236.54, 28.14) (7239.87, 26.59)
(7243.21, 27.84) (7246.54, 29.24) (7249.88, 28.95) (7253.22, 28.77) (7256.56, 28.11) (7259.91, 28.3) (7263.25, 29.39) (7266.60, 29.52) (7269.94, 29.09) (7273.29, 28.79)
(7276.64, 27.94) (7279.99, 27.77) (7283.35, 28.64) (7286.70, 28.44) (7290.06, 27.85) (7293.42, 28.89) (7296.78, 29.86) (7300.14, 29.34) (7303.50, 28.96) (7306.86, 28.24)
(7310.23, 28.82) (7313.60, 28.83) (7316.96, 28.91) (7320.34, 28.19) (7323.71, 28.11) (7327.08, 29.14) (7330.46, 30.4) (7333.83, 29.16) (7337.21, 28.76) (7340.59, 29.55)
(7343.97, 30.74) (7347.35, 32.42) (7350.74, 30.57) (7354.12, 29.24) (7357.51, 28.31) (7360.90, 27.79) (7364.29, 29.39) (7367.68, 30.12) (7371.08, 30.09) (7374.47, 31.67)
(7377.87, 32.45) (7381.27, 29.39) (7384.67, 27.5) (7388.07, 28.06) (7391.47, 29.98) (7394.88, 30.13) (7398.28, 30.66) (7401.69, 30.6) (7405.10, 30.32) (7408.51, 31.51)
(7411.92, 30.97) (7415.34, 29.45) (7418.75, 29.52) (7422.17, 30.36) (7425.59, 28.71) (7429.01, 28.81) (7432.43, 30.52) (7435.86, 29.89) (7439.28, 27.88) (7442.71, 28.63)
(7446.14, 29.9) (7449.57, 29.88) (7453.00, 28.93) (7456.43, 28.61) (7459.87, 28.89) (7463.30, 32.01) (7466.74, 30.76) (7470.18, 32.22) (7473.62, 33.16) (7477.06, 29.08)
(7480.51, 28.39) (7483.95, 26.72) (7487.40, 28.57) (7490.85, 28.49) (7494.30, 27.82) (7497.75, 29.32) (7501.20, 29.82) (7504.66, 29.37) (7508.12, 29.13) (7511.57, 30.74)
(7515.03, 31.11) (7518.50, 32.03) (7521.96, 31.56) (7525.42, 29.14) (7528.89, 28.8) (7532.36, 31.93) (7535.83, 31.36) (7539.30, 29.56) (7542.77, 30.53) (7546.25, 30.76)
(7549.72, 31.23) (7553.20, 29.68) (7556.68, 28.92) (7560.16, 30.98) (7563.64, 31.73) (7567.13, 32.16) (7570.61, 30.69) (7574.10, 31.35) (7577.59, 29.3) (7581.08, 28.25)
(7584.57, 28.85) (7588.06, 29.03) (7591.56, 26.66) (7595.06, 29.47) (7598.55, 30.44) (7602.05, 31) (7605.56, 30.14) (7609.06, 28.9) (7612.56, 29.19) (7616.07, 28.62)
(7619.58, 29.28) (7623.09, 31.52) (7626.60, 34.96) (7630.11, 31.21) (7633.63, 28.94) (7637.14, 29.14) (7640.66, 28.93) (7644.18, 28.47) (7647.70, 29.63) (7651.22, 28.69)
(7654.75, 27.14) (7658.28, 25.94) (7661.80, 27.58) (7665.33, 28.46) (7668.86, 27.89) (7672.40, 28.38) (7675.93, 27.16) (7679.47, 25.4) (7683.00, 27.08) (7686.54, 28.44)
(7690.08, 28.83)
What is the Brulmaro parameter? 0.963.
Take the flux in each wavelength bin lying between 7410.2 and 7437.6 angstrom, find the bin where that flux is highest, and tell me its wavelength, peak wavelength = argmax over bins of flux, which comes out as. 7411.92 angstrom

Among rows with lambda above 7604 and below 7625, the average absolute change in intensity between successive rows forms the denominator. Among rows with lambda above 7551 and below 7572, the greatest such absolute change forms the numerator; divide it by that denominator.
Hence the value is 2.1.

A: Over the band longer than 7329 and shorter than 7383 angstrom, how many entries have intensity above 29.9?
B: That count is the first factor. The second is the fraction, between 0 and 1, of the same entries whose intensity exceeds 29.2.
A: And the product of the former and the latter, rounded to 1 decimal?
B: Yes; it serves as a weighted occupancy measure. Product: 6.0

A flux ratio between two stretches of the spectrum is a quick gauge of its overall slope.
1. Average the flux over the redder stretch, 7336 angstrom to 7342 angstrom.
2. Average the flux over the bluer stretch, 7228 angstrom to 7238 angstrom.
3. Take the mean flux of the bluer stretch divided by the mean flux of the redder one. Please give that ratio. 0.93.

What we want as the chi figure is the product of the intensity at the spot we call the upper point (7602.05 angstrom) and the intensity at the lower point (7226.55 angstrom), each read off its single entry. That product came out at 858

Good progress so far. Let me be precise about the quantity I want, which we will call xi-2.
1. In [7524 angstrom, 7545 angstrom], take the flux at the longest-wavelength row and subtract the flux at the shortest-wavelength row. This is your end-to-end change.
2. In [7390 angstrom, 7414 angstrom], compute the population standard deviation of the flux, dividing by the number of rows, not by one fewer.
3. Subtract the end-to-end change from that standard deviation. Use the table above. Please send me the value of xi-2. -0.9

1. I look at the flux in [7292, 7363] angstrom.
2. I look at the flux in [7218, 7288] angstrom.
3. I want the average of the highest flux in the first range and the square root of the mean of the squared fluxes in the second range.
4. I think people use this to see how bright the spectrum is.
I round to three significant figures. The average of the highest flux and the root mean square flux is 30.3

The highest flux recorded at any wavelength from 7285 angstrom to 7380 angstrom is 32.45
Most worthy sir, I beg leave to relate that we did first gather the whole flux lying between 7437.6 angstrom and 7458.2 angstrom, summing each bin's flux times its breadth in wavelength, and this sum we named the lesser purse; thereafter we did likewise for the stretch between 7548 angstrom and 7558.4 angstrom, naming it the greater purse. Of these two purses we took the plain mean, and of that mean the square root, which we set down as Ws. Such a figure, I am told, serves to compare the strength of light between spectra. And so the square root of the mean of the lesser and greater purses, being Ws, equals 21.3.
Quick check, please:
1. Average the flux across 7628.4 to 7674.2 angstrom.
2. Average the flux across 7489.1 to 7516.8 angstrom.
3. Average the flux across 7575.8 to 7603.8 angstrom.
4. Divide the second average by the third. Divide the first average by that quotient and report 28.2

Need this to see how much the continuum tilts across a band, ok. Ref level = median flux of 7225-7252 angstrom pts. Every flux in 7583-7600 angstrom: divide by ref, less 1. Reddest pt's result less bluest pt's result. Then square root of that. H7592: 0.24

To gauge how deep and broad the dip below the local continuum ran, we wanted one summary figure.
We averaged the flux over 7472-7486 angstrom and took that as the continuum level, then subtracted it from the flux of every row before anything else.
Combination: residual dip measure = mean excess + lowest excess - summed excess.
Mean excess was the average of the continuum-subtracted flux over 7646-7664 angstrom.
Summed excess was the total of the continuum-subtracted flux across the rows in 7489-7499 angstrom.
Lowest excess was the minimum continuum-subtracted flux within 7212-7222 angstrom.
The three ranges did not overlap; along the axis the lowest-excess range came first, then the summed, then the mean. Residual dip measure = -1.2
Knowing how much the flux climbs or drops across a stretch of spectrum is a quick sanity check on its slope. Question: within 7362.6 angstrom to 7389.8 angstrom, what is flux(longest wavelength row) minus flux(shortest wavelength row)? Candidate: -1.3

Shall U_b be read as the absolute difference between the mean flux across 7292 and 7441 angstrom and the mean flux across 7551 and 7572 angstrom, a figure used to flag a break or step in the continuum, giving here 1.1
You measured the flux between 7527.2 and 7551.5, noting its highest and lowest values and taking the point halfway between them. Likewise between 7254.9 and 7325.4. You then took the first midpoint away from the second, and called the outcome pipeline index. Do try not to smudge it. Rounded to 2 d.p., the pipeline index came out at -1.55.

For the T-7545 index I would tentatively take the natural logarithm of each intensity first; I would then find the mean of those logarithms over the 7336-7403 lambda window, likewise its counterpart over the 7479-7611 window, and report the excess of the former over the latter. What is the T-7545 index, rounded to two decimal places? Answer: 0.00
